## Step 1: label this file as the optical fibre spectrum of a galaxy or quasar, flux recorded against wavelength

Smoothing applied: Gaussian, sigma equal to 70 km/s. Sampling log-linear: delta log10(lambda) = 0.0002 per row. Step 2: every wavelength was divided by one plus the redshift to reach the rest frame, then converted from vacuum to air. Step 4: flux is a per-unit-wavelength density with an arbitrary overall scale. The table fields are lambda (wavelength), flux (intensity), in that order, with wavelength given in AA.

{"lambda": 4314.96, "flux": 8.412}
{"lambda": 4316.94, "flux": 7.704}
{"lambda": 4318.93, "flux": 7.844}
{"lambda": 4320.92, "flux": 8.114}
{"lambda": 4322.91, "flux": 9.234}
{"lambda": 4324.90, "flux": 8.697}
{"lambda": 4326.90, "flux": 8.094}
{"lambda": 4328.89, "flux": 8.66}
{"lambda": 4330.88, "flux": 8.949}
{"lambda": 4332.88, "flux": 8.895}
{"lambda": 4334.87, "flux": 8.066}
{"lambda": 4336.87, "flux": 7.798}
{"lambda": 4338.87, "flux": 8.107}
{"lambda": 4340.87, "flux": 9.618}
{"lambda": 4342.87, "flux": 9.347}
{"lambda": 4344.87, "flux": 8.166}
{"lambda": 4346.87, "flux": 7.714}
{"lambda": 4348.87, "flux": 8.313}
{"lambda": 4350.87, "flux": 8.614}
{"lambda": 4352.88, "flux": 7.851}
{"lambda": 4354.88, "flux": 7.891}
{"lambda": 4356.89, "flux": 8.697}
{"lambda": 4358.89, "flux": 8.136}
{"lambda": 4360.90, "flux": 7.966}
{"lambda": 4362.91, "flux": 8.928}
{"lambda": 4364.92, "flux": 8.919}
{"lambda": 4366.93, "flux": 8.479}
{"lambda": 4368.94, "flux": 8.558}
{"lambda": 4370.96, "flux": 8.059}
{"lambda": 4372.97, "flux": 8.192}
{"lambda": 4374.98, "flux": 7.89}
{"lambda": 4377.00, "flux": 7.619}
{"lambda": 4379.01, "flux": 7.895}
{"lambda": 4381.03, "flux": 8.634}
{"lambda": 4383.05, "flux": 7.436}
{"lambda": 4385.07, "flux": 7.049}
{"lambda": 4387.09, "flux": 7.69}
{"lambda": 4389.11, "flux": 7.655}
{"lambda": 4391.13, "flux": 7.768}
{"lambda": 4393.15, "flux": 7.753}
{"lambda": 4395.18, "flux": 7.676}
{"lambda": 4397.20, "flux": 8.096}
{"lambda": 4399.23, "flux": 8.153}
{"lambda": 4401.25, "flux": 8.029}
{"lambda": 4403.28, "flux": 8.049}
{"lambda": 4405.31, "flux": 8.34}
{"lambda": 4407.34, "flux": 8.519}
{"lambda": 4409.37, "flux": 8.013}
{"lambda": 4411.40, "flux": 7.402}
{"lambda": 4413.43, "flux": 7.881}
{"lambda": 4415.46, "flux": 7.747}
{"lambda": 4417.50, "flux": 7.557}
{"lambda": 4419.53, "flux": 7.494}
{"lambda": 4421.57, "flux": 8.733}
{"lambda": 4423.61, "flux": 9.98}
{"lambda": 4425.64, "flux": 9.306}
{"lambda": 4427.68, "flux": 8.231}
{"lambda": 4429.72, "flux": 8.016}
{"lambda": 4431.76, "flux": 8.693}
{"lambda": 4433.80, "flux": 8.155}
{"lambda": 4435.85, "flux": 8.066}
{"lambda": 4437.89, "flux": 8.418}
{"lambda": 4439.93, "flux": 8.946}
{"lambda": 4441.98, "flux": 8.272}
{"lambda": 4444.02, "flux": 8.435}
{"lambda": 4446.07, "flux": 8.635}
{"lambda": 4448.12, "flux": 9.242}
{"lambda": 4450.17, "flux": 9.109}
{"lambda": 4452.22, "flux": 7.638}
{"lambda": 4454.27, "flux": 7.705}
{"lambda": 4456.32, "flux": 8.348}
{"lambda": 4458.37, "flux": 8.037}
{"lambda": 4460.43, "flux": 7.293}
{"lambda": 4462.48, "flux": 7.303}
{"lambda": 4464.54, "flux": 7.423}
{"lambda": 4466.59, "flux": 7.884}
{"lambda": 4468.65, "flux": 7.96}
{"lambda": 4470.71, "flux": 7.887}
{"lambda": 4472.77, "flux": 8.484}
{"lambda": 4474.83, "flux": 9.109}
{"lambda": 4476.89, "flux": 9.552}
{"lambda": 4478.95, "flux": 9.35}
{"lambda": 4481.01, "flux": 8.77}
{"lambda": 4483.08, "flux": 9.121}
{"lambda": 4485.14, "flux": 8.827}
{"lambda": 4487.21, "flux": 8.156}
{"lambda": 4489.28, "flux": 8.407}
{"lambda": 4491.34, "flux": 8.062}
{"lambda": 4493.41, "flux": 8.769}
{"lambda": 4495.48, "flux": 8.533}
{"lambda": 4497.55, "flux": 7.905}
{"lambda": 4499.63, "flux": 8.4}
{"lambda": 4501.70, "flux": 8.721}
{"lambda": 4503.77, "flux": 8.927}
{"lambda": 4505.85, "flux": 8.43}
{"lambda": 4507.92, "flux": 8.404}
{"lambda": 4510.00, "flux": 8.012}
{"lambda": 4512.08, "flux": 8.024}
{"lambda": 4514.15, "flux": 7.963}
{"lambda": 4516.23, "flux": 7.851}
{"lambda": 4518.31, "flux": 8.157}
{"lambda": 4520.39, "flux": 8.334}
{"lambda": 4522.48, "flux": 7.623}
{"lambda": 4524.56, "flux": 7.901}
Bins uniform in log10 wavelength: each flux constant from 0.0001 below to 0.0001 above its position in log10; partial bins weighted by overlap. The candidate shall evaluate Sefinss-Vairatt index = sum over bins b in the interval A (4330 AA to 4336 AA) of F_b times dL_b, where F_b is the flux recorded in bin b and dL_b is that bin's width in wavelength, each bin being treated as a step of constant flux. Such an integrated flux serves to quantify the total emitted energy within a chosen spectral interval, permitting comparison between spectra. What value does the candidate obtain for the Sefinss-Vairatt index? 51.7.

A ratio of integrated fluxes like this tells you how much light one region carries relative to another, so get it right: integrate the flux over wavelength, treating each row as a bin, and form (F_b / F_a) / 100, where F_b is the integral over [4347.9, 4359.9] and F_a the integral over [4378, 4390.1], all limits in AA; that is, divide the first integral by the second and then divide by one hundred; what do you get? 0.0106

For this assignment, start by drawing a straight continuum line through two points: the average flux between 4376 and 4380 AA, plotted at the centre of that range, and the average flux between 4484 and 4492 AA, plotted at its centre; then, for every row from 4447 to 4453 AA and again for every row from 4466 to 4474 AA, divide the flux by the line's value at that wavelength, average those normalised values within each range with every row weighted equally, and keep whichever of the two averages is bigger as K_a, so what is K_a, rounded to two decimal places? 1.06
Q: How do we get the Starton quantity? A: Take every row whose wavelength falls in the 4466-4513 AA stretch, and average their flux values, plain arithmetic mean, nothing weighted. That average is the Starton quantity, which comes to 8.51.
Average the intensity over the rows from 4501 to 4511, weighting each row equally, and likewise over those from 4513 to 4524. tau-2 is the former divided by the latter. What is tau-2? 1.06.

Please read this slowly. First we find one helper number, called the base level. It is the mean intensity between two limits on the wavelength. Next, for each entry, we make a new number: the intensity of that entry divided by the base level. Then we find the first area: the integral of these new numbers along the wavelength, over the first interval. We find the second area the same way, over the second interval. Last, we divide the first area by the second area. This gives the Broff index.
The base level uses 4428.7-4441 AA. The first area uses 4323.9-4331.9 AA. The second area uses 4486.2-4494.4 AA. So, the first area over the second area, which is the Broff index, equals 1.0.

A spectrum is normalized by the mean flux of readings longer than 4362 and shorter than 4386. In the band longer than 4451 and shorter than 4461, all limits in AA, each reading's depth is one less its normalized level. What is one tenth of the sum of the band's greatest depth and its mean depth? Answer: 0.014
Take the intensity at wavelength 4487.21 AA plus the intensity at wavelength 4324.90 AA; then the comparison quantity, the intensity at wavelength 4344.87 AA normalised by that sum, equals 0.485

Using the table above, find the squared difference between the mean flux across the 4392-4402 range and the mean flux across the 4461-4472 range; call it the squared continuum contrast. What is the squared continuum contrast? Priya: 0.06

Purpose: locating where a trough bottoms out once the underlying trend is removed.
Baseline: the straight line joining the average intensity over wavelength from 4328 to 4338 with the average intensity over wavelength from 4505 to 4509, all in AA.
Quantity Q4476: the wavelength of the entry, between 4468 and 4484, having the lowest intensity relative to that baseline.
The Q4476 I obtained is 4470.71 AA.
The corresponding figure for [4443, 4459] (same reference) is 4452.22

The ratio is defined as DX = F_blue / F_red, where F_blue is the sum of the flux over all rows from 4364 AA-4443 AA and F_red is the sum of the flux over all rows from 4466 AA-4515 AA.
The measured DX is 1.6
